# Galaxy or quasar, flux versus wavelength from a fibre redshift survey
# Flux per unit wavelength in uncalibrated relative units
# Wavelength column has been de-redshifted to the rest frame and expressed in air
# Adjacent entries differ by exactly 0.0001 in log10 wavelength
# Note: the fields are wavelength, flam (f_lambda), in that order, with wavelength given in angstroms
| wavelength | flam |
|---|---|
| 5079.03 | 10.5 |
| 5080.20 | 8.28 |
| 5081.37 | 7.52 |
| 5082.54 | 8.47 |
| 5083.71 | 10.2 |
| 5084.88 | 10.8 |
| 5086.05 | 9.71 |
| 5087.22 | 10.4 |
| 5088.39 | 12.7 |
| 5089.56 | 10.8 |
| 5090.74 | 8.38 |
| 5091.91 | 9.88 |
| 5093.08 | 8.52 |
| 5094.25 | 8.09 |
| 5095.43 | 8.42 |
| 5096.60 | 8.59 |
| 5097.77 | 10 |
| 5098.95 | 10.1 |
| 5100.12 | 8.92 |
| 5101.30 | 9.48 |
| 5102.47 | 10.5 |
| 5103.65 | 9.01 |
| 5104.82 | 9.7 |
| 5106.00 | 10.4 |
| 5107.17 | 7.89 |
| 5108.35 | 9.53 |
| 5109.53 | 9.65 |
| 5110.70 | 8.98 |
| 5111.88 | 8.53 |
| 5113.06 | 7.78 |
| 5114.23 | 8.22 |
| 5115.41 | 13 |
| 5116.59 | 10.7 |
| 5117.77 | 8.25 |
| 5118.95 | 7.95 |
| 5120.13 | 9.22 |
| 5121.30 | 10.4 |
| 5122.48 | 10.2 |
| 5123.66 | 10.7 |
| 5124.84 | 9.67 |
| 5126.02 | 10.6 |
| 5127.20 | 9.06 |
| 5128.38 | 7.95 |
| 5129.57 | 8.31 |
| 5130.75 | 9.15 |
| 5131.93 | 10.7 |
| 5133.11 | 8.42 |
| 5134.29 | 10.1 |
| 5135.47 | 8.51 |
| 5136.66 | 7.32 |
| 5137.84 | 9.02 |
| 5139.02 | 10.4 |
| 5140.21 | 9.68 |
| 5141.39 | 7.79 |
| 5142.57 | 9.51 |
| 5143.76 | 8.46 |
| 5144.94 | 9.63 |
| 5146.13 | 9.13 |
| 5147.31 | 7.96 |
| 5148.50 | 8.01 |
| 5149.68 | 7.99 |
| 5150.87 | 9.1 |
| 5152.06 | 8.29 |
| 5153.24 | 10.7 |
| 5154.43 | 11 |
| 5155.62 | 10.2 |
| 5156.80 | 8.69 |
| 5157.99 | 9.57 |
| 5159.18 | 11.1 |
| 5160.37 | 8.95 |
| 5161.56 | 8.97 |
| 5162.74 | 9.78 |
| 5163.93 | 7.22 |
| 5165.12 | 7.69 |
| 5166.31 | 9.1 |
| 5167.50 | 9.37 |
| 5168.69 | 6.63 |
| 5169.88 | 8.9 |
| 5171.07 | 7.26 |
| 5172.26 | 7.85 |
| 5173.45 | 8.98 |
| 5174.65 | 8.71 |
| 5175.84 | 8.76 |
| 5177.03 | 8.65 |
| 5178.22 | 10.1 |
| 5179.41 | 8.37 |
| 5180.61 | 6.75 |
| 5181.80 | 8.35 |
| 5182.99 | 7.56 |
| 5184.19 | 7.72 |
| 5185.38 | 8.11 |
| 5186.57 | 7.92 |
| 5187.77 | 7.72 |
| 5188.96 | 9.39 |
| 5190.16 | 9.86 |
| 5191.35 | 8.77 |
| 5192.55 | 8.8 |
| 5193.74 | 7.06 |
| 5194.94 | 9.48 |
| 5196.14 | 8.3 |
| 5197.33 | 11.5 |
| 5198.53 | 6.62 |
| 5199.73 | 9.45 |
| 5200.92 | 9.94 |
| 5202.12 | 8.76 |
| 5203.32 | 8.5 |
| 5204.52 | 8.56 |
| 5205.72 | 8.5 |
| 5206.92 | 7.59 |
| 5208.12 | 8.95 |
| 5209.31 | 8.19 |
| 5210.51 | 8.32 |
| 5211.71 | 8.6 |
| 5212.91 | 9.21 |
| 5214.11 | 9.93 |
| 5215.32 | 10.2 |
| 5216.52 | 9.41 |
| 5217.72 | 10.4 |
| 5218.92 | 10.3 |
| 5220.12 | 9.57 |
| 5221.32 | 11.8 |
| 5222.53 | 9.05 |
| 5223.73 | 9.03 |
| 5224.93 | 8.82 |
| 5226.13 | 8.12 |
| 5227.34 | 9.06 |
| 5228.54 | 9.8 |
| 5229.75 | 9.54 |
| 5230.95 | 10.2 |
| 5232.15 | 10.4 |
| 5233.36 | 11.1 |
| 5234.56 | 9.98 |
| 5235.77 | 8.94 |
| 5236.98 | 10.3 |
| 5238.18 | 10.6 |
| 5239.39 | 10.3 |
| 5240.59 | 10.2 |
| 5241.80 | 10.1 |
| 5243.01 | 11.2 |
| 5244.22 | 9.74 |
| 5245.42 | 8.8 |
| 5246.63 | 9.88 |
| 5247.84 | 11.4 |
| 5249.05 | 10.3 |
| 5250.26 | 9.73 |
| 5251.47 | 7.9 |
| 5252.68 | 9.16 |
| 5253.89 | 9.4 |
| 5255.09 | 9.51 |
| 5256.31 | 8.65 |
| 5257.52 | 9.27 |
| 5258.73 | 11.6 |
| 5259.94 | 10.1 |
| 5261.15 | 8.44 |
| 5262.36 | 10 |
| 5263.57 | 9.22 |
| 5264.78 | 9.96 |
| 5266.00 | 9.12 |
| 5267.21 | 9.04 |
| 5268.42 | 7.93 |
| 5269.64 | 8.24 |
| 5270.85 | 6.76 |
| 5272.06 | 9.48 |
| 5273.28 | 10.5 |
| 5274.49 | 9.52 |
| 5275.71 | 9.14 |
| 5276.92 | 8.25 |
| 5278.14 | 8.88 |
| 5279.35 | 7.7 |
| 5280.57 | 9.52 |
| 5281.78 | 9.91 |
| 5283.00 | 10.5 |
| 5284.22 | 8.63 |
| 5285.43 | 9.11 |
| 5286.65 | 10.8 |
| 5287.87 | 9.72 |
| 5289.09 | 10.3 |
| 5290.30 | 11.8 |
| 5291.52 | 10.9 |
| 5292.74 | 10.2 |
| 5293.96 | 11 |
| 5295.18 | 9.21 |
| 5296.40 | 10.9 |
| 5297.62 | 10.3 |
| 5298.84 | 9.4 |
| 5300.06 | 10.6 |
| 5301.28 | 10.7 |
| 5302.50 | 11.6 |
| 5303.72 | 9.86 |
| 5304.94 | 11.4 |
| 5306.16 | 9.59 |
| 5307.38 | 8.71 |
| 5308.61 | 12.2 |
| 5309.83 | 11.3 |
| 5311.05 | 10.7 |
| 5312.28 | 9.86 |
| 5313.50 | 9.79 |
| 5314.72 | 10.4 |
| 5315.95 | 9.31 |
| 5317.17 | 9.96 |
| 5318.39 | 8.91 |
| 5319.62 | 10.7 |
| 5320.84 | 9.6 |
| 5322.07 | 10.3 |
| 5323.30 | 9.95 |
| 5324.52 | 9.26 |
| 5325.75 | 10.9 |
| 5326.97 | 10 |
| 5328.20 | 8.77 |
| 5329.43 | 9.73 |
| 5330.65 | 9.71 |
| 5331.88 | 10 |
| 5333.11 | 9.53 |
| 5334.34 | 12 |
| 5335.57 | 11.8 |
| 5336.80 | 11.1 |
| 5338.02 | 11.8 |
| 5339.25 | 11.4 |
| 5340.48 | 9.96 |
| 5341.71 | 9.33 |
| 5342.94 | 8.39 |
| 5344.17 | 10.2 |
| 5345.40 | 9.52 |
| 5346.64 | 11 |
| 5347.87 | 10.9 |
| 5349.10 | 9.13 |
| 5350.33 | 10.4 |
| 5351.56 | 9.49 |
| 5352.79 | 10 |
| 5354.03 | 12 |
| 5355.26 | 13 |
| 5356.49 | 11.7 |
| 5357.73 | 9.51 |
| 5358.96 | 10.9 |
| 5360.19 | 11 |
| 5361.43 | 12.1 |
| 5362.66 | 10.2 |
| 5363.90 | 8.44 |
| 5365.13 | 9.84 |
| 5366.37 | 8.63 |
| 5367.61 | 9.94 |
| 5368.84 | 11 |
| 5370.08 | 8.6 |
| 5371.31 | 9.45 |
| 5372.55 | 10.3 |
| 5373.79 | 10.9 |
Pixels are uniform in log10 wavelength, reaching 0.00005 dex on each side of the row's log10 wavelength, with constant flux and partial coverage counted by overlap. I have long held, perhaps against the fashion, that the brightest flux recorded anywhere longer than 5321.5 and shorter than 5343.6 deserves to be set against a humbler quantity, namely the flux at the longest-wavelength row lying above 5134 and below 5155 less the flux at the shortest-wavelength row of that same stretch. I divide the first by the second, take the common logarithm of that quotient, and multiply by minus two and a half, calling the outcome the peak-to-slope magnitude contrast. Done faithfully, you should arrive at -2.8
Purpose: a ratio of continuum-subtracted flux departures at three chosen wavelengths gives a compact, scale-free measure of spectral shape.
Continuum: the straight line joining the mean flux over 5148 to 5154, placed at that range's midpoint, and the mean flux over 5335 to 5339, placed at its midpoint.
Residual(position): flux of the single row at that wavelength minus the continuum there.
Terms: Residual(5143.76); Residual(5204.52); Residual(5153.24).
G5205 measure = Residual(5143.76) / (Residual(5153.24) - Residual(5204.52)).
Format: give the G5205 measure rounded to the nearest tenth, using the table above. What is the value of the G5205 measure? -0.1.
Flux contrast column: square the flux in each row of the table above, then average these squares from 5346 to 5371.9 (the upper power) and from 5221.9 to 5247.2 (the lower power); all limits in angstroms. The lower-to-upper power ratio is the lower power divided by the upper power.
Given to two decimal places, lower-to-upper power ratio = 0.89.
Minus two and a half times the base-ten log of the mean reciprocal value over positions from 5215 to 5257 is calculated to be 2.47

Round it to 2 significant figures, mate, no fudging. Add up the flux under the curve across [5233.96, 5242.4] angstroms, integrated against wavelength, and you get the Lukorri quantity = 85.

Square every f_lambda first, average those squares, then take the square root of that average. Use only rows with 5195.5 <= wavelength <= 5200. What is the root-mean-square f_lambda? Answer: 9.14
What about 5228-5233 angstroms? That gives 9.99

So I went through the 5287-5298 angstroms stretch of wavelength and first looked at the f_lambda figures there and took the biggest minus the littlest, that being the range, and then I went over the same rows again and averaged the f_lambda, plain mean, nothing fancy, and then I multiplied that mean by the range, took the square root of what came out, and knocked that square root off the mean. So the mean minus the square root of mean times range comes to 5.3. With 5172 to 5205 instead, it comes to 2.1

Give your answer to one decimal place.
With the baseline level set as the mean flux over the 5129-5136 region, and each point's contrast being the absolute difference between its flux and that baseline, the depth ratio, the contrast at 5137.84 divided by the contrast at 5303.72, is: 0.3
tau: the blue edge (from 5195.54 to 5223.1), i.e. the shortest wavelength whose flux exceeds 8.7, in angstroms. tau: 5197.33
